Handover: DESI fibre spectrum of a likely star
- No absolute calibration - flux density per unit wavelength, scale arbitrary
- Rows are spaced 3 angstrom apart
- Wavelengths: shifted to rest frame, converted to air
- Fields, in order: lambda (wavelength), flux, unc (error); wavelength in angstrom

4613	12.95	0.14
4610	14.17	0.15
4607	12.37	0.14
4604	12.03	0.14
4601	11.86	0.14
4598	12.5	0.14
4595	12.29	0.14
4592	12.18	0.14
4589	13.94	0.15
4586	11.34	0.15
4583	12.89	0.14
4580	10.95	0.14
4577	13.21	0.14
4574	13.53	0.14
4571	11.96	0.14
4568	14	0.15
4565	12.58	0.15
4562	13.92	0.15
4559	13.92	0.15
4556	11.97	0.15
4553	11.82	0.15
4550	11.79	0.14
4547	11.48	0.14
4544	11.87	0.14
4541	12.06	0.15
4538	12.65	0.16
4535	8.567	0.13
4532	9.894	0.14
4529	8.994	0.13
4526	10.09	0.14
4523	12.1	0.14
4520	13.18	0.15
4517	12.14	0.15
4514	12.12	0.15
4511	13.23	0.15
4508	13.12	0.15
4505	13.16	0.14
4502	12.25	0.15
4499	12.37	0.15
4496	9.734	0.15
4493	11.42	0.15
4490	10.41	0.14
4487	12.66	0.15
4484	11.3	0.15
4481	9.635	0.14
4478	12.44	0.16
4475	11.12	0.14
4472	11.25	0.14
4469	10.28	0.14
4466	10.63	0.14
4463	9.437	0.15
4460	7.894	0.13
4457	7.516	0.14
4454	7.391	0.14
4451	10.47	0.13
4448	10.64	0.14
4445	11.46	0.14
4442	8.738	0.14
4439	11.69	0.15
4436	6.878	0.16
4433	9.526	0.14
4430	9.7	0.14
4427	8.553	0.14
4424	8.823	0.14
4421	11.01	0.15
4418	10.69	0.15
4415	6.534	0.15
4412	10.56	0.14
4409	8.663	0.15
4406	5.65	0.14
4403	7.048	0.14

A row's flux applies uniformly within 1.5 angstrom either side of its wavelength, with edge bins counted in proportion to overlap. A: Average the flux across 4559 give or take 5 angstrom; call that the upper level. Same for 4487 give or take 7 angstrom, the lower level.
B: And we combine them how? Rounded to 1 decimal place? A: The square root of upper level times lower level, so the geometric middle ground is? 12.1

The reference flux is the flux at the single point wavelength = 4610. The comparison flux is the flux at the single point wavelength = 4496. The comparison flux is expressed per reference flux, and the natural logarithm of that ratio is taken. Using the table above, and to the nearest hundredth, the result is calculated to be -0.38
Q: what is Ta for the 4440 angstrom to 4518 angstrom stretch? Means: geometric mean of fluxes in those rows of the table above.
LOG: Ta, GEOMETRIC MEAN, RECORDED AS 10.7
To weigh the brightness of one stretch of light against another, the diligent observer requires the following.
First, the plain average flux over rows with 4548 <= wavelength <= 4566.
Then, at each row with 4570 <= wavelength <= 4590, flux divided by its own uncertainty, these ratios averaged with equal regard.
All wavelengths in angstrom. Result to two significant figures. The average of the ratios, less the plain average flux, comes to 75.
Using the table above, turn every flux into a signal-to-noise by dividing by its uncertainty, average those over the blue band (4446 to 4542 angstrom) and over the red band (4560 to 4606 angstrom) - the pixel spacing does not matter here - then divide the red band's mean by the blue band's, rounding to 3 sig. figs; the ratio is 1.16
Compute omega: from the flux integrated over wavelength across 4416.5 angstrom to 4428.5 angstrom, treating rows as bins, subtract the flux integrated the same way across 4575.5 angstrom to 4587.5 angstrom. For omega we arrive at -28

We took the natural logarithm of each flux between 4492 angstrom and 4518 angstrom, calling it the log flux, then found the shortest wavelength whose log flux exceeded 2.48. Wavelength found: 4499 angstrom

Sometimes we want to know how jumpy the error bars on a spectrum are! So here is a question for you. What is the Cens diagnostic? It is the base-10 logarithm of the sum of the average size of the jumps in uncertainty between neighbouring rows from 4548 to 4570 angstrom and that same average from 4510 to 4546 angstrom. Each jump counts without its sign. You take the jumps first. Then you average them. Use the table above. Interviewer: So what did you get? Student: -2.01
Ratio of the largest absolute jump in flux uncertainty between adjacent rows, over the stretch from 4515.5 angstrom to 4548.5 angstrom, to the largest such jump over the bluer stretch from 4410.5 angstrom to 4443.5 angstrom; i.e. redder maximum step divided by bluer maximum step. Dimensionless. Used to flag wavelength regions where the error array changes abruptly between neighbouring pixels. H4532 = 1.50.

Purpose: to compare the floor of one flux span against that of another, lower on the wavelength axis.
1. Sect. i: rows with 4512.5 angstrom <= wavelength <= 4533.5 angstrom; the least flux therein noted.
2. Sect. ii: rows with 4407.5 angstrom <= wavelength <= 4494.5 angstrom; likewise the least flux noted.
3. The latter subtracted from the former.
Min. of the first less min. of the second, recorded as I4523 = 2.46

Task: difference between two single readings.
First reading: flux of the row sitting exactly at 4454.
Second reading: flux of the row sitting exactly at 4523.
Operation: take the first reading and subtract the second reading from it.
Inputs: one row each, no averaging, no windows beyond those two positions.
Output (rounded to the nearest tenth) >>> -4.7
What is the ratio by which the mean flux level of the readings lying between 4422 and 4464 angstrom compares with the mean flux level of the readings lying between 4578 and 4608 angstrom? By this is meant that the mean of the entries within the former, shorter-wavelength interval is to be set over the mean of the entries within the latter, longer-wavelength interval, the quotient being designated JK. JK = 0.75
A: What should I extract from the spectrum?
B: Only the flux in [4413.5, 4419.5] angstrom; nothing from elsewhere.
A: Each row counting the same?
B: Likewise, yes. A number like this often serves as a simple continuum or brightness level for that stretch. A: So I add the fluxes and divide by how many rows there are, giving 9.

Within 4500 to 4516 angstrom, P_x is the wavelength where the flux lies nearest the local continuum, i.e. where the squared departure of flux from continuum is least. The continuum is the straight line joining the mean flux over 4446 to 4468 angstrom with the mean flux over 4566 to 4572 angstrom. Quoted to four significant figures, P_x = 4514 angstrom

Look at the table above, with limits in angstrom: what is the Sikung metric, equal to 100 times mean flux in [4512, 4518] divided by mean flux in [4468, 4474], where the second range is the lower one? 113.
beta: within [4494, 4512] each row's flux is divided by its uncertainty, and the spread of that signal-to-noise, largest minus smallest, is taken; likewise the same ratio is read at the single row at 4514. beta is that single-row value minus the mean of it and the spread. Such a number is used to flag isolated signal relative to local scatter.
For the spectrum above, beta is 26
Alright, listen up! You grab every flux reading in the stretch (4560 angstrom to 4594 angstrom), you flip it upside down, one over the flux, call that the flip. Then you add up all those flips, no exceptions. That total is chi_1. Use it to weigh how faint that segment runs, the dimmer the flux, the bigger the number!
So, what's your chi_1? 0.87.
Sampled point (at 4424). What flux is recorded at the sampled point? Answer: 8.823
